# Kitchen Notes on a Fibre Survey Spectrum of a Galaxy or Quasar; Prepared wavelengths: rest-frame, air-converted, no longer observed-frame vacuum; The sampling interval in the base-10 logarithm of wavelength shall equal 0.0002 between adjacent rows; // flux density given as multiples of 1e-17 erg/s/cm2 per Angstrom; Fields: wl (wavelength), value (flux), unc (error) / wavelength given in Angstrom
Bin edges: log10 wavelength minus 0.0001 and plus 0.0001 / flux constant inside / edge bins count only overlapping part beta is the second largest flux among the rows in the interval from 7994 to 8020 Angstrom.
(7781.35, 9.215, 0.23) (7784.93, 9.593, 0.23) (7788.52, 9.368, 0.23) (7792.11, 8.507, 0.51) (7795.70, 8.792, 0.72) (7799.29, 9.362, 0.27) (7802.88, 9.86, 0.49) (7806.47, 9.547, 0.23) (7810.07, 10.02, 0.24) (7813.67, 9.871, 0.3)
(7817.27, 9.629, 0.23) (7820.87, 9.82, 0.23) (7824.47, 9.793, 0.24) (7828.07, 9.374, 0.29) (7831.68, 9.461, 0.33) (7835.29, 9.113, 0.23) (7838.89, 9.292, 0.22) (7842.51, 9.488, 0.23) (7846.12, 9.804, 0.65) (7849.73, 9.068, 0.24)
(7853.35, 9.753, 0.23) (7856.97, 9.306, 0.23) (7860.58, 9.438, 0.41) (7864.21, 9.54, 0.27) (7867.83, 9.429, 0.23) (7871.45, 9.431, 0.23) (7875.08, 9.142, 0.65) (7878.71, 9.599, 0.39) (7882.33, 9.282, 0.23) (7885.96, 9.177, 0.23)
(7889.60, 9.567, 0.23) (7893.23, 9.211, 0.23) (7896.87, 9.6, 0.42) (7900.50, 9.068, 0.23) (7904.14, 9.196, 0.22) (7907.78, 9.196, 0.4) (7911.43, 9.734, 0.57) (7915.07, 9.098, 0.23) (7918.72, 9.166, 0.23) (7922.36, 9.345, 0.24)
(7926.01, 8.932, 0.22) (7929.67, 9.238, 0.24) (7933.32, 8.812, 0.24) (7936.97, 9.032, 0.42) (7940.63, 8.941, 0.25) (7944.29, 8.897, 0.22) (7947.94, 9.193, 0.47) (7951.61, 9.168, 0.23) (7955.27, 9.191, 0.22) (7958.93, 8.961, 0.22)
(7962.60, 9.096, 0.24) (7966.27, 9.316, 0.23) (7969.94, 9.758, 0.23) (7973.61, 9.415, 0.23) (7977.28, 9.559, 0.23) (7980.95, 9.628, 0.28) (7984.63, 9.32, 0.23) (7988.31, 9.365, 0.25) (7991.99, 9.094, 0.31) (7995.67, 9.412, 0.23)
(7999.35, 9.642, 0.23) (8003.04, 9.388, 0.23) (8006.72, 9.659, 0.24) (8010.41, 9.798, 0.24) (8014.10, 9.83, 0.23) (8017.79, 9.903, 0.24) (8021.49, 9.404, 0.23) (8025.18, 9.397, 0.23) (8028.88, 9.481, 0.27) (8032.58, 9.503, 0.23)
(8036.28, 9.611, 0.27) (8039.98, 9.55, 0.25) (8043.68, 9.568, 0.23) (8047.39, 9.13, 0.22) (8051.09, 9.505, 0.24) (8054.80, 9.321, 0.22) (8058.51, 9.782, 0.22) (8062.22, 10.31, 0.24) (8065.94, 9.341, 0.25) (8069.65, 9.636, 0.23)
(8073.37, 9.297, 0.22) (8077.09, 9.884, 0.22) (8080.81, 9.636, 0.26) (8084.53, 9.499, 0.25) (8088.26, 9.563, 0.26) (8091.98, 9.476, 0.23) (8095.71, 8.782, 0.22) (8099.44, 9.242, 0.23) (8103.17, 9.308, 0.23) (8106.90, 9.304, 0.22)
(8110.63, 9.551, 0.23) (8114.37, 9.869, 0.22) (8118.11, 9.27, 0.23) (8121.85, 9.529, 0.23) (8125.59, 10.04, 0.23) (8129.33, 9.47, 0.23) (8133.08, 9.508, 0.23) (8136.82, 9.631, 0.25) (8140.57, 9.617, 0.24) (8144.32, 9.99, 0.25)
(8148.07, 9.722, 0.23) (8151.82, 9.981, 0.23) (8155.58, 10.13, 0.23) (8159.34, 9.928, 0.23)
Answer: 9.83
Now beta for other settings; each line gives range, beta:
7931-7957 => 9.191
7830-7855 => 9.753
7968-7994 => 9.628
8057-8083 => 9.884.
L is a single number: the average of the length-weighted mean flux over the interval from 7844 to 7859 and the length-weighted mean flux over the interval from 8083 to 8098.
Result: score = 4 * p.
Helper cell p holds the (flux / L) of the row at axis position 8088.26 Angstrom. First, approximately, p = 1.02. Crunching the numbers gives 4.07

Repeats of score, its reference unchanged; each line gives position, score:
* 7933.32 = 3.75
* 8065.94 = 3.97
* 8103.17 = 3.96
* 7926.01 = 3.80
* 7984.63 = 3.96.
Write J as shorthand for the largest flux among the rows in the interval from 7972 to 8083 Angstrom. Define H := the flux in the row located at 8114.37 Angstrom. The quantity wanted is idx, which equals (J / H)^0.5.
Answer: 1.02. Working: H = 9.869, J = 10.31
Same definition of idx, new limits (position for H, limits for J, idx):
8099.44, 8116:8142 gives 1.04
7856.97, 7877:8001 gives 1.02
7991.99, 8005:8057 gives 1.04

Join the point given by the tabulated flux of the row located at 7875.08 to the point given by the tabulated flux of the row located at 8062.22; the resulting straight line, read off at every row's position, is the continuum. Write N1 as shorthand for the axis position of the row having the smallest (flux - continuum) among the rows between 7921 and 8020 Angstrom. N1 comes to 7991.99 Angstrom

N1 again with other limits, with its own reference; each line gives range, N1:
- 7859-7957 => 7933.32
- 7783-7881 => 7792.11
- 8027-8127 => 8095.71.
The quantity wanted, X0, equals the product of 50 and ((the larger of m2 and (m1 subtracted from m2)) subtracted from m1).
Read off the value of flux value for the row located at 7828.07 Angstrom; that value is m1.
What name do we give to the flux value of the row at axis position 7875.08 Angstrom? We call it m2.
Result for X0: 12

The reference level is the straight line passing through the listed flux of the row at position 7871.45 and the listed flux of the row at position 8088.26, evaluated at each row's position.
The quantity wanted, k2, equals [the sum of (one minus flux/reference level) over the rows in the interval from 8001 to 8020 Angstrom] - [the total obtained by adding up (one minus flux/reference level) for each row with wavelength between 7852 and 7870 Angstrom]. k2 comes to -0.07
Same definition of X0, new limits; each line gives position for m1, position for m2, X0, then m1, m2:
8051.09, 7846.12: -15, 9.505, 9.804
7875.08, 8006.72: -26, 9.142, 9.659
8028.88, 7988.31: 6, 9.481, 9.365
